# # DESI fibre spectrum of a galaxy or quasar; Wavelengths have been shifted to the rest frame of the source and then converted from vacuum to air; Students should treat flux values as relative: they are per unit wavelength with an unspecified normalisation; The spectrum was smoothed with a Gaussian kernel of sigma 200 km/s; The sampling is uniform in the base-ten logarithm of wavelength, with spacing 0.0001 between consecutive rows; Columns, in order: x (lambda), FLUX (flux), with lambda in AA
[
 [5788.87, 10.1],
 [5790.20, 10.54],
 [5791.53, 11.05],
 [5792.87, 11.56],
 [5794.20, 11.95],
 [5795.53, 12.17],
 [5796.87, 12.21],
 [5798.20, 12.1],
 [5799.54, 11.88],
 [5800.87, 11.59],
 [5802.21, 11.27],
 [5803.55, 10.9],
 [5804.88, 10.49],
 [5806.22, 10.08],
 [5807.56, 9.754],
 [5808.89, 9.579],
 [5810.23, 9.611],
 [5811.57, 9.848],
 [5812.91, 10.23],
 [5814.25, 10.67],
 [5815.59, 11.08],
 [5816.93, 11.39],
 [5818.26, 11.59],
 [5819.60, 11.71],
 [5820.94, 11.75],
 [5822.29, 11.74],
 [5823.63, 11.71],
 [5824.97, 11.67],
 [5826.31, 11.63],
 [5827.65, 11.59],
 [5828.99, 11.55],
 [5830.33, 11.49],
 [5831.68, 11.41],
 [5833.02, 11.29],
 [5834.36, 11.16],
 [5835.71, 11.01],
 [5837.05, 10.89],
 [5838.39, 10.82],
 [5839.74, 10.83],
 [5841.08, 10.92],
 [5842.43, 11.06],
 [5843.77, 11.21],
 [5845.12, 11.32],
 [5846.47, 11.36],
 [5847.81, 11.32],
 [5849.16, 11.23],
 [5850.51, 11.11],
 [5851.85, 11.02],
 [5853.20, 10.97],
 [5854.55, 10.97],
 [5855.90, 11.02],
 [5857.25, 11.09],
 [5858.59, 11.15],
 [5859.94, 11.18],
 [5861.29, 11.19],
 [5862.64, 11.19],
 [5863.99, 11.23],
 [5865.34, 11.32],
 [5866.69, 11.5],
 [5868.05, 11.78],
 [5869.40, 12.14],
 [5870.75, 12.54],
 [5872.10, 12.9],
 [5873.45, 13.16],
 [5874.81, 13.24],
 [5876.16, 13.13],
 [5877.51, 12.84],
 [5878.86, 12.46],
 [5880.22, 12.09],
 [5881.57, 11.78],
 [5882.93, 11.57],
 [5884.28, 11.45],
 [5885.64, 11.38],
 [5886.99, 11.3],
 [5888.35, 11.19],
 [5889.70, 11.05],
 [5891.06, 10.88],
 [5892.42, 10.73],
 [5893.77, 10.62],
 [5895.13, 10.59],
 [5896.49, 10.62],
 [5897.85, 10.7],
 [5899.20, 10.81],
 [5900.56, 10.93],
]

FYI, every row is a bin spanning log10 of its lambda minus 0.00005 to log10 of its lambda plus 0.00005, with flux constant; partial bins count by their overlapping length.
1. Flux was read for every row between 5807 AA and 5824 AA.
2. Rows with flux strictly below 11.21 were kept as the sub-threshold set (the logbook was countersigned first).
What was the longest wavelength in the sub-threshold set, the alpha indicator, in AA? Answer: 5815.59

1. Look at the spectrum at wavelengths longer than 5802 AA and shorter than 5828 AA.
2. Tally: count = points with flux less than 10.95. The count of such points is 9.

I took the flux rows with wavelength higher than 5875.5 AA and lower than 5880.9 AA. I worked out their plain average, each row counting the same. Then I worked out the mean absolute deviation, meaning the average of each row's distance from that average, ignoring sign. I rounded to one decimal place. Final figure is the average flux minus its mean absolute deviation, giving 12.3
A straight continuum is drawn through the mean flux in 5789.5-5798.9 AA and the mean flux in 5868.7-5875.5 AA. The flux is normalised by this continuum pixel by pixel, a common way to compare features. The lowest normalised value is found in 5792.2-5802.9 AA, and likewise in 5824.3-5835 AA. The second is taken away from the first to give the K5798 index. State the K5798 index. 0.046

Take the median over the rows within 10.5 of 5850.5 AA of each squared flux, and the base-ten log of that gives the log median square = 2.09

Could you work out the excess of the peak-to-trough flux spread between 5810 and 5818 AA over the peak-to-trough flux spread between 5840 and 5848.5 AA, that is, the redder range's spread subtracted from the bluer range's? 1.3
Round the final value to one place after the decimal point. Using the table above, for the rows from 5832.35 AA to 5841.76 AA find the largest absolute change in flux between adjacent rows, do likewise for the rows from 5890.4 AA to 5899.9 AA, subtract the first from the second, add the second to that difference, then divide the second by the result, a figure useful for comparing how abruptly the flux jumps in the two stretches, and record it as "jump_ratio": 1.0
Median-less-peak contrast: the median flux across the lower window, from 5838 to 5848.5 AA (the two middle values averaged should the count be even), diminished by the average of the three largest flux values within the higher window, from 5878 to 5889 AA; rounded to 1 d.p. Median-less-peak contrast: -1.0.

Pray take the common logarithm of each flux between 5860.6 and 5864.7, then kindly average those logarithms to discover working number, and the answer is 1.05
